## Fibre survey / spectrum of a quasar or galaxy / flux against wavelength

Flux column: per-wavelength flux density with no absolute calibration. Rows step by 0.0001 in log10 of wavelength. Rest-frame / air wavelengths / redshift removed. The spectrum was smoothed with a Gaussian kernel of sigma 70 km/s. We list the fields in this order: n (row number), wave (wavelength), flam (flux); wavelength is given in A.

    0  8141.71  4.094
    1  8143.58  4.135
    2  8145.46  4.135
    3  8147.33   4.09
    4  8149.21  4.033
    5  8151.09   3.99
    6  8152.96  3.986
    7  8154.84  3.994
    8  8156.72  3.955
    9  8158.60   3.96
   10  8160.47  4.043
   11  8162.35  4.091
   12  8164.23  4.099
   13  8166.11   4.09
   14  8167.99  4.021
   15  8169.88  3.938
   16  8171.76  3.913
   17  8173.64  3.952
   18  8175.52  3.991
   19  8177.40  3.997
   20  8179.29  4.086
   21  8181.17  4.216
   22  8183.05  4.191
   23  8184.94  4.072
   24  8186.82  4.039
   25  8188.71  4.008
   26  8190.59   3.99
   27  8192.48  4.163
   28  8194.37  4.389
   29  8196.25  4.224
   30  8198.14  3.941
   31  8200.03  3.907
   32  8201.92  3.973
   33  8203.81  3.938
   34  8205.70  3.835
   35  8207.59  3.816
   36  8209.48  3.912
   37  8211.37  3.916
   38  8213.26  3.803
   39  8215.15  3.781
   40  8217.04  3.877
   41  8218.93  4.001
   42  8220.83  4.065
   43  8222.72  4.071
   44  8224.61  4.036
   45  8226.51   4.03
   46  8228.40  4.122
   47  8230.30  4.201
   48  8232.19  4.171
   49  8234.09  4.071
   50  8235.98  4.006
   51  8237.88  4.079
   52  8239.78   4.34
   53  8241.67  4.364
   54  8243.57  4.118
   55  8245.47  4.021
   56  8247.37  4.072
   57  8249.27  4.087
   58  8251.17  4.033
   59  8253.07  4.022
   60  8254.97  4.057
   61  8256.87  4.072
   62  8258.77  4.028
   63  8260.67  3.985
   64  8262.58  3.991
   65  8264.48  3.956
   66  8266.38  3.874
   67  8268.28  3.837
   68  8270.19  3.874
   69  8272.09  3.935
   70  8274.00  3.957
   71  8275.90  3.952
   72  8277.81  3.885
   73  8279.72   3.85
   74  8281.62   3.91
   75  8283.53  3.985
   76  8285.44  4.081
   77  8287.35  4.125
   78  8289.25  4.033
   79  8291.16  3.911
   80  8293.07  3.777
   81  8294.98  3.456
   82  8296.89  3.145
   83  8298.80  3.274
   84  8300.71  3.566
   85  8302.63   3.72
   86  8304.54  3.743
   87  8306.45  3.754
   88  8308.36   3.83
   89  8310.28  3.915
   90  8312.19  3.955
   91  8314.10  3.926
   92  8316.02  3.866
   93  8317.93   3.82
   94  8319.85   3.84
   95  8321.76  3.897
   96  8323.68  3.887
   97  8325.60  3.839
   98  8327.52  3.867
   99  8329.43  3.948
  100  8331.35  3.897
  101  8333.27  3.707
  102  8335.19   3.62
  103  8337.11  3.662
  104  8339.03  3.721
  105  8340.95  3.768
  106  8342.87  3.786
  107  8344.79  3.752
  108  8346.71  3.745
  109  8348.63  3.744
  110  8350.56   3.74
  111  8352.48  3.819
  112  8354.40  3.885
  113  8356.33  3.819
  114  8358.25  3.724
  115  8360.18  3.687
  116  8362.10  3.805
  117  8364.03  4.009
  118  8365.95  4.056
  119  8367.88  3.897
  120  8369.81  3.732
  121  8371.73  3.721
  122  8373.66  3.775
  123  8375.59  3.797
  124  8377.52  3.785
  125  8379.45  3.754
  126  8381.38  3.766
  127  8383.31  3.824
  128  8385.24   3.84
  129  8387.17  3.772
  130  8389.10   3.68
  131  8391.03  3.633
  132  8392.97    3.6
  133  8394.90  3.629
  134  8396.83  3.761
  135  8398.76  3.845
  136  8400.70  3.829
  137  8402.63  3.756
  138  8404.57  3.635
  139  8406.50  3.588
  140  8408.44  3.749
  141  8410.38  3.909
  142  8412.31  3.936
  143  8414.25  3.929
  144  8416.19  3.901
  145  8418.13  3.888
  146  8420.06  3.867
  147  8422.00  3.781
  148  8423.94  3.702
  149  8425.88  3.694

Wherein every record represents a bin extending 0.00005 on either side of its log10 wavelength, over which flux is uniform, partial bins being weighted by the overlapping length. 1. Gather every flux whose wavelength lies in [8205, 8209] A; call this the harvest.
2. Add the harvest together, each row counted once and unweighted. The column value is 8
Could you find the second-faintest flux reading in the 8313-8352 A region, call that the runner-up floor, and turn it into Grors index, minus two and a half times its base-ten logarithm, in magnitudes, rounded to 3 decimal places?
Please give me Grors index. -1.409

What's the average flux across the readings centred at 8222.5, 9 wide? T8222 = 4.04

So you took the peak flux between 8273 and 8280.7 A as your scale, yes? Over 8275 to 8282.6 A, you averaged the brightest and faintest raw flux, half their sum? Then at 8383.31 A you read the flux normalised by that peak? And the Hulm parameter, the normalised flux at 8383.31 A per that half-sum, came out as 0.248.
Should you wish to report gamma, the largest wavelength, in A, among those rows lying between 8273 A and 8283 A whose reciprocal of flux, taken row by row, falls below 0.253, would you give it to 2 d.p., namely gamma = 8274.00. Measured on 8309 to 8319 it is 8312.19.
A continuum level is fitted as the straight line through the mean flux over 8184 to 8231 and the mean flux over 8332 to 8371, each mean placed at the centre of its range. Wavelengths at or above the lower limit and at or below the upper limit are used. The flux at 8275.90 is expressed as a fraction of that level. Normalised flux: 1.01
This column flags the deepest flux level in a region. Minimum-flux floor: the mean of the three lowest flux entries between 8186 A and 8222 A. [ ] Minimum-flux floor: 3.80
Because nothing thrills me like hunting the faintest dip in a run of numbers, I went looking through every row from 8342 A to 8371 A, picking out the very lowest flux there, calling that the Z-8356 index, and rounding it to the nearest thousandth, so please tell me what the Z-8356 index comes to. 3.687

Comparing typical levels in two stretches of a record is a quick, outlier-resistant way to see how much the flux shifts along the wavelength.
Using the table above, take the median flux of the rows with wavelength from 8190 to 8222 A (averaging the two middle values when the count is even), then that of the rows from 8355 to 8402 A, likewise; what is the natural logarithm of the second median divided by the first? -0.043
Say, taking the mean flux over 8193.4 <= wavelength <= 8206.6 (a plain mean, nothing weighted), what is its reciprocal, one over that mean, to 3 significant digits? 0.248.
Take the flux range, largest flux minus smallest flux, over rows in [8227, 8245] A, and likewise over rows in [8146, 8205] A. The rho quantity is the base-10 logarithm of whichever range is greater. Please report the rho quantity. -0.32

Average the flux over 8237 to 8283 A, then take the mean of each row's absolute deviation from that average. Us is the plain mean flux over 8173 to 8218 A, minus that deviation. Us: 3.91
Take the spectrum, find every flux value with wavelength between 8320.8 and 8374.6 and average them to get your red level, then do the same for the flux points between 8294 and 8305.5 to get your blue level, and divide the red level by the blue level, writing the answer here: 1.09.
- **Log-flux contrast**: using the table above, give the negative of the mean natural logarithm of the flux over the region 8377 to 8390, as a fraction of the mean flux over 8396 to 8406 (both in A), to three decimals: -0.353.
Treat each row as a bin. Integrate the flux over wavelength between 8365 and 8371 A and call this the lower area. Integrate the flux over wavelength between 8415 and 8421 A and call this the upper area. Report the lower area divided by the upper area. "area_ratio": 1.00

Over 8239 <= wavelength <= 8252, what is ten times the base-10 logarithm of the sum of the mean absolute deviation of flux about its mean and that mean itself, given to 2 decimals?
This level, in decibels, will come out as 6.30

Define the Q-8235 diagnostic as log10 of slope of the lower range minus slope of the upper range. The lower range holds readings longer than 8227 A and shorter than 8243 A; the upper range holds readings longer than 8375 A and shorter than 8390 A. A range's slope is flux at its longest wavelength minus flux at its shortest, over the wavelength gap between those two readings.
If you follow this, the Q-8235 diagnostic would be -1.6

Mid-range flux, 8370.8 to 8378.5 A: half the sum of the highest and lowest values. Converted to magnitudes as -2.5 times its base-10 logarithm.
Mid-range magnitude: -1.44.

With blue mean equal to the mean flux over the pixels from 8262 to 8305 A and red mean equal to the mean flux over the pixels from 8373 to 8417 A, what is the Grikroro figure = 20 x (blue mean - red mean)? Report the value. 1.0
